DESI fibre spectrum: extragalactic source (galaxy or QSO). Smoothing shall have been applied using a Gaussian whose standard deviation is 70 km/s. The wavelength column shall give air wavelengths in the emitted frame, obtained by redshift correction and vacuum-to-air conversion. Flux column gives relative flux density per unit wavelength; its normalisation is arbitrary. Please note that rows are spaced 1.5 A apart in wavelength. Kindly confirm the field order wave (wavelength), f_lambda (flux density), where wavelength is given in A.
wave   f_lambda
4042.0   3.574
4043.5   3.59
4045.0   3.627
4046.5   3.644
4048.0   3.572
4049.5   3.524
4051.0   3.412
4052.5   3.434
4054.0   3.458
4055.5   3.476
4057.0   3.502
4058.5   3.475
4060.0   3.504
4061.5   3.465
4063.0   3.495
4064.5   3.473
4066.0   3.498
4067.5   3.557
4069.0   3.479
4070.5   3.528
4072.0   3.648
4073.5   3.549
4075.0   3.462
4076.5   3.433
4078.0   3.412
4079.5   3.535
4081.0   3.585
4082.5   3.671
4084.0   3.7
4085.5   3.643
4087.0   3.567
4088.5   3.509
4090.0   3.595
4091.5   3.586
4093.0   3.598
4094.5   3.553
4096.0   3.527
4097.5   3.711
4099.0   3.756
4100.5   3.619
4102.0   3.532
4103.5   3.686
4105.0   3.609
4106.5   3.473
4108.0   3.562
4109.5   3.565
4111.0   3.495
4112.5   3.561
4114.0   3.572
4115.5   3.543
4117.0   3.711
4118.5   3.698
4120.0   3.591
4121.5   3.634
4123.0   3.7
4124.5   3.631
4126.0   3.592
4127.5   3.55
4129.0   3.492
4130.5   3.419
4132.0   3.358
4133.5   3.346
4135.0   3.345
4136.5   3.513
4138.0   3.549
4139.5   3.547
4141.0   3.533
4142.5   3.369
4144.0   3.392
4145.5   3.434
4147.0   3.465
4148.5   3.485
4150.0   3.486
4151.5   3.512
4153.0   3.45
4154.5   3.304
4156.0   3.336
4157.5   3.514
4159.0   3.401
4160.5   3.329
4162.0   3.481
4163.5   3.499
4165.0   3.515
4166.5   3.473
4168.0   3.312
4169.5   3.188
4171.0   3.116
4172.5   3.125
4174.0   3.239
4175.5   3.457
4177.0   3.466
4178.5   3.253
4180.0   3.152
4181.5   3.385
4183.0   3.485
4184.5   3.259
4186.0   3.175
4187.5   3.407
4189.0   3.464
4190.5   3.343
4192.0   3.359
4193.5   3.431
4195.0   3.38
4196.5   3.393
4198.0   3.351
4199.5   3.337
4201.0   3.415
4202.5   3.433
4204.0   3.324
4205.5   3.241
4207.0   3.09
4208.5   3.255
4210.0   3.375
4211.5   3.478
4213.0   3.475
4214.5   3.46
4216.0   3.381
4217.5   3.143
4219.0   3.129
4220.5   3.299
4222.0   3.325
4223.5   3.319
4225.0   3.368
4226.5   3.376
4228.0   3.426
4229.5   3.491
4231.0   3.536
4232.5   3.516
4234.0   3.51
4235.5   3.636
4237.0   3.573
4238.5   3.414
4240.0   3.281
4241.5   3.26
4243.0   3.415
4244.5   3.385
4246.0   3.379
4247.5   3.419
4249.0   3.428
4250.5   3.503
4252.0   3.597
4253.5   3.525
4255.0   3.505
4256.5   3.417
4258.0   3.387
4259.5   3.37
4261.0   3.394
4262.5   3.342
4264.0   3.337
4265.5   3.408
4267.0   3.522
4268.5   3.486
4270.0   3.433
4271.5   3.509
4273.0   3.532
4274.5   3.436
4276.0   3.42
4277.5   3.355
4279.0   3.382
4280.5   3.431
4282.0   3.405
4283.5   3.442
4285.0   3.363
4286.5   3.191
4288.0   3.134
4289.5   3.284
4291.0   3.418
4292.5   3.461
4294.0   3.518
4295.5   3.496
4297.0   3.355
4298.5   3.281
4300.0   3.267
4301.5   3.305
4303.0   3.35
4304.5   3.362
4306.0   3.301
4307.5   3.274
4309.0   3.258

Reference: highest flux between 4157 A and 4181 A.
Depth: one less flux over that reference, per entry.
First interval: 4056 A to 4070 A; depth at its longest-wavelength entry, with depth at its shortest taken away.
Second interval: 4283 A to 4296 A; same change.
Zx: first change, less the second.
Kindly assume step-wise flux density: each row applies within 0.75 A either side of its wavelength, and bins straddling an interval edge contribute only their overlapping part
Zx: 0.022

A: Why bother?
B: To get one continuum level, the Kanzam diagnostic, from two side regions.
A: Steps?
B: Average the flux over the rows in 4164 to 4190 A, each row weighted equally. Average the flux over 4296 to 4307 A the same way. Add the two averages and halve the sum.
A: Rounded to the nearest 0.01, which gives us 3.32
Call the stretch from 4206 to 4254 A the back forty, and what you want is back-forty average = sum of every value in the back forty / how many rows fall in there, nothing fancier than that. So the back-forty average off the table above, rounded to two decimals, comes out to 3.40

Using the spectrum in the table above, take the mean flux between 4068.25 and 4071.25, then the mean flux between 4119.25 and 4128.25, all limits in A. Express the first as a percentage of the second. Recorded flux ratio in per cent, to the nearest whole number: 97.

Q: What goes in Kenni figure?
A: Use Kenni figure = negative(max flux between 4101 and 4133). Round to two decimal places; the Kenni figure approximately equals -3.71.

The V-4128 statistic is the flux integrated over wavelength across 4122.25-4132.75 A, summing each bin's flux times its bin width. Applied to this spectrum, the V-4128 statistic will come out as 37.1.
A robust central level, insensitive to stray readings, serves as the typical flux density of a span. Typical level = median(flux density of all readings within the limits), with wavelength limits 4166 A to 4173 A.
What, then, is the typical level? 3.19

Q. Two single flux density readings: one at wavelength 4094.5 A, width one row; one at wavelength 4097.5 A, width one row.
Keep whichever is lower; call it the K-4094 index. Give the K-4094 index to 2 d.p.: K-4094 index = 3.55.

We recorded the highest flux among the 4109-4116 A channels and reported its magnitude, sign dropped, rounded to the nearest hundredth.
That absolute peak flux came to 3.57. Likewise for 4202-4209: 3.43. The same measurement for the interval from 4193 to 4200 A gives 3.43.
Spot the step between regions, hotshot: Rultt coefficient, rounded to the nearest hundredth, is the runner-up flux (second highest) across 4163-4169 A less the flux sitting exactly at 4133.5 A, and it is 0.15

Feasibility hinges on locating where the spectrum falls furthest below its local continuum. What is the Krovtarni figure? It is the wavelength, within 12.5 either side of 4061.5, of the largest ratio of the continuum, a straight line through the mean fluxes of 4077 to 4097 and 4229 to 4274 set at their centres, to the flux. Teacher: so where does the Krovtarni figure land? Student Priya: 4051.0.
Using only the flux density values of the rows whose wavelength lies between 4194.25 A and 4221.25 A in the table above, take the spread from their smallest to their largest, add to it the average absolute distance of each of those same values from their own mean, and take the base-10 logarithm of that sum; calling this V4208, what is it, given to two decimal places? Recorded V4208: -0.32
